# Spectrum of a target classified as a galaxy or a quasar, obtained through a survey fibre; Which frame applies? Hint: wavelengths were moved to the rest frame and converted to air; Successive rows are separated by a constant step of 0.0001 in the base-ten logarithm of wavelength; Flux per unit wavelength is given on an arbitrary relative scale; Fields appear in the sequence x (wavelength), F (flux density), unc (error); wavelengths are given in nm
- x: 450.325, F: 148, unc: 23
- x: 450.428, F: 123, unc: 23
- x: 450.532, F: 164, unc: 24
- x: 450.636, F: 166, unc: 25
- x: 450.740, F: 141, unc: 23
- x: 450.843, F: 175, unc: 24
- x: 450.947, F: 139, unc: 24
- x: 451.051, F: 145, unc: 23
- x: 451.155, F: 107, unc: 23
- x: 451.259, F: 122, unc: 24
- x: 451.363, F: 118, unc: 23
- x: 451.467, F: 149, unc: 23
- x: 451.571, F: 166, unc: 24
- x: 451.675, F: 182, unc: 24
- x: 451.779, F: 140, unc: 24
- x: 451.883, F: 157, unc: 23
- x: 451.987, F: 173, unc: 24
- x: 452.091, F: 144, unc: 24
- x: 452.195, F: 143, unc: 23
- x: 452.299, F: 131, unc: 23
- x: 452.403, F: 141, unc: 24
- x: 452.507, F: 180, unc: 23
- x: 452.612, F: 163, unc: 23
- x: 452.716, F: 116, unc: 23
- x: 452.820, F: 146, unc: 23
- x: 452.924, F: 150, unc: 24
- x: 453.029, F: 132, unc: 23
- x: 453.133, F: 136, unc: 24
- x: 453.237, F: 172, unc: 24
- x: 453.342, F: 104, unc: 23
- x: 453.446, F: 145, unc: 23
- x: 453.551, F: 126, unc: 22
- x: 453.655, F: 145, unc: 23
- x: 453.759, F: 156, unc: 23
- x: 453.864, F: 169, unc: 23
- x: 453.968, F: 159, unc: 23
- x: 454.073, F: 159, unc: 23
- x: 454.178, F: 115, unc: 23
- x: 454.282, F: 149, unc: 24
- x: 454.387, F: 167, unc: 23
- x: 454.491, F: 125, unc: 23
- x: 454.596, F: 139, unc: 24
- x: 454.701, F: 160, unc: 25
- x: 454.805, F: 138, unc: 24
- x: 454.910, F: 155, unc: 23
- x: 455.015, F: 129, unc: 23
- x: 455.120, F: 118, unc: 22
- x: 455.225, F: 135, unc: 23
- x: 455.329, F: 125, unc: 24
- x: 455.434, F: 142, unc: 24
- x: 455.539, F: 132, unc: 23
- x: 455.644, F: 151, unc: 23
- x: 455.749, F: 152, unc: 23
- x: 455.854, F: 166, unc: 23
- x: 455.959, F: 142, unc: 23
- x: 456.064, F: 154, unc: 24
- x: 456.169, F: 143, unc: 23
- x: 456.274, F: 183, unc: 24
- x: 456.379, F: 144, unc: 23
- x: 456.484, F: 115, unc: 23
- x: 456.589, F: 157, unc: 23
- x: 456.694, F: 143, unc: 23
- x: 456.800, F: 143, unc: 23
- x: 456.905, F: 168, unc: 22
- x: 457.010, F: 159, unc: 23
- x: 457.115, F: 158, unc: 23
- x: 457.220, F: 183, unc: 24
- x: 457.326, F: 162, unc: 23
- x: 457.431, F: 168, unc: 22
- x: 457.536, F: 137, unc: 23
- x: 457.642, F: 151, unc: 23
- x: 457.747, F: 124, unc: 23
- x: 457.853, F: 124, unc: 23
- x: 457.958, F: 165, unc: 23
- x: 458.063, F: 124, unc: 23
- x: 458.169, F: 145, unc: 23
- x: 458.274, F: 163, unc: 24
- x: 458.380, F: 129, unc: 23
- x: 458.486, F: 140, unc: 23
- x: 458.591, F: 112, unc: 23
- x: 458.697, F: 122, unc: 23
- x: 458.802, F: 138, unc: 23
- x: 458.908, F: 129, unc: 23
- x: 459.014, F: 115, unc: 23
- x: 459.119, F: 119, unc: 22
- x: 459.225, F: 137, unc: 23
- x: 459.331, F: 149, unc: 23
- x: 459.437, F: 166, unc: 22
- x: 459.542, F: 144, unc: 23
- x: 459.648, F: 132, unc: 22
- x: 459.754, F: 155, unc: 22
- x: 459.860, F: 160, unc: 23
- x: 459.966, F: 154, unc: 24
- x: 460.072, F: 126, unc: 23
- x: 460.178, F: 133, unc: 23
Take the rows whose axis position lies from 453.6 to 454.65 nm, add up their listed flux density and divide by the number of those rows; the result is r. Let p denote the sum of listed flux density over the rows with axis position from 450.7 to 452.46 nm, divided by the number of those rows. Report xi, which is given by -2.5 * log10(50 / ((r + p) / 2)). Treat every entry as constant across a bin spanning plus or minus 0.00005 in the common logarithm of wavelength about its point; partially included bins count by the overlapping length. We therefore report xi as 1.17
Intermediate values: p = 145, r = 148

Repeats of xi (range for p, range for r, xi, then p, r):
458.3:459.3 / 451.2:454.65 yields 1.09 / 127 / 146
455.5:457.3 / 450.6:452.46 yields 1.19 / 153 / 147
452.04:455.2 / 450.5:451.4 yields 1.14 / 144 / 142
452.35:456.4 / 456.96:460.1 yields 1.15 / 145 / 143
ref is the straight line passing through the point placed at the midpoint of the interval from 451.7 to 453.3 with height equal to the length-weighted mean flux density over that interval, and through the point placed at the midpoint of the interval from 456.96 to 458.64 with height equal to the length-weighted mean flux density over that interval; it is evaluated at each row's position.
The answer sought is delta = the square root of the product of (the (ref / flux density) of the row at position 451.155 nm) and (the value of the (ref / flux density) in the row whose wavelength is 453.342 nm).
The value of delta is 1.41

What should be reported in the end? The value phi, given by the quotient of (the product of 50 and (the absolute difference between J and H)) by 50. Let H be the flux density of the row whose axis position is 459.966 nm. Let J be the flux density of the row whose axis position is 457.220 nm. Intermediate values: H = 154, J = 183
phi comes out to 29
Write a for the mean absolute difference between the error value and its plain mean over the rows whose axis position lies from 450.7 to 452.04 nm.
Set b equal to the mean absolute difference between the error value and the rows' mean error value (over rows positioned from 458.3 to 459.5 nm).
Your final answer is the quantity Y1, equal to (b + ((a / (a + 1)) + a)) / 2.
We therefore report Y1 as 0.56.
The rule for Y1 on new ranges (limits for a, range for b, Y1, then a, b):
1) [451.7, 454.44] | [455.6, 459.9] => 0.52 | 0.45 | 0.28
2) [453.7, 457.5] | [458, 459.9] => 0.57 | 0.46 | 0.37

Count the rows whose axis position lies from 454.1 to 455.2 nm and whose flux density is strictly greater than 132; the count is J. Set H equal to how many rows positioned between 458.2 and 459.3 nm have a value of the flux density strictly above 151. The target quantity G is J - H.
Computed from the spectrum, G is 5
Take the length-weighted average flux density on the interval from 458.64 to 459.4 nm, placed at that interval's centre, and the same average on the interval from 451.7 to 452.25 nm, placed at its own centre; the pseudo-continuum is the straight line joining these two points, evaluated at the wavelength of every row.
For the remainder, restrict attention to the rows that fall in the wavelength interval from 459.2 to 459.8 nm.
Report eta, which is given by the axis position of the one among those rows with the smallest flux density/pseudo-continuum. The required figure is 459.648 nm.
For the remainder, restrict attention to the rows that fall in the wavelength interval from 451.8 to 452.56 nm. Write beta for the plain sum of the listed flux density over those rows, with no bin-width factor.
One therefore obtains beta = 1069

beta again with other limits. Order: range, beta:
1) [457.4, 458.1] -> 993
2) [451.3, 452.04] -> 1085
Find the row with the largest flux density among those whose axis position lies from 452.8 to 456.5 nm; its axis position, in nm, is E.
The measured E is 456.274 nm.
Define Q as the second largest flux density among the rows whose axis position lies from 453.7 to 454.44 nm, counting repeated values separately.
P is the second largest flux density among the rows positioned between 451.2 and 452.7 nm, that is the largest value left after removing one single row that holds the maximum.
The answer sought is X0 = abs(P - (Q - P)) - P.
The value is 13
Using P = 180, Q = 167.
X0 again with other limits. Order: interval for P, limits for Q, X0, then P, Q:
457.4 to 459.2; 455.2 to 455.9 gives 13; 165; 152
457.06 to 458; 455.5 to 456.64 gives 2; 168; 166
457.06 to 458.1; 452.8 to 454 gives -1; 168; 169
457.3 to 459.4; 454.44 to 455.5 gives 10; 165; 155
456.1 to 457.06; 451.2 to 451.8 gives 2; 168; 166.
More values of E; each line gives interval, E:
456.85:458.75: 457.220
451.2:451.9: 451.675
